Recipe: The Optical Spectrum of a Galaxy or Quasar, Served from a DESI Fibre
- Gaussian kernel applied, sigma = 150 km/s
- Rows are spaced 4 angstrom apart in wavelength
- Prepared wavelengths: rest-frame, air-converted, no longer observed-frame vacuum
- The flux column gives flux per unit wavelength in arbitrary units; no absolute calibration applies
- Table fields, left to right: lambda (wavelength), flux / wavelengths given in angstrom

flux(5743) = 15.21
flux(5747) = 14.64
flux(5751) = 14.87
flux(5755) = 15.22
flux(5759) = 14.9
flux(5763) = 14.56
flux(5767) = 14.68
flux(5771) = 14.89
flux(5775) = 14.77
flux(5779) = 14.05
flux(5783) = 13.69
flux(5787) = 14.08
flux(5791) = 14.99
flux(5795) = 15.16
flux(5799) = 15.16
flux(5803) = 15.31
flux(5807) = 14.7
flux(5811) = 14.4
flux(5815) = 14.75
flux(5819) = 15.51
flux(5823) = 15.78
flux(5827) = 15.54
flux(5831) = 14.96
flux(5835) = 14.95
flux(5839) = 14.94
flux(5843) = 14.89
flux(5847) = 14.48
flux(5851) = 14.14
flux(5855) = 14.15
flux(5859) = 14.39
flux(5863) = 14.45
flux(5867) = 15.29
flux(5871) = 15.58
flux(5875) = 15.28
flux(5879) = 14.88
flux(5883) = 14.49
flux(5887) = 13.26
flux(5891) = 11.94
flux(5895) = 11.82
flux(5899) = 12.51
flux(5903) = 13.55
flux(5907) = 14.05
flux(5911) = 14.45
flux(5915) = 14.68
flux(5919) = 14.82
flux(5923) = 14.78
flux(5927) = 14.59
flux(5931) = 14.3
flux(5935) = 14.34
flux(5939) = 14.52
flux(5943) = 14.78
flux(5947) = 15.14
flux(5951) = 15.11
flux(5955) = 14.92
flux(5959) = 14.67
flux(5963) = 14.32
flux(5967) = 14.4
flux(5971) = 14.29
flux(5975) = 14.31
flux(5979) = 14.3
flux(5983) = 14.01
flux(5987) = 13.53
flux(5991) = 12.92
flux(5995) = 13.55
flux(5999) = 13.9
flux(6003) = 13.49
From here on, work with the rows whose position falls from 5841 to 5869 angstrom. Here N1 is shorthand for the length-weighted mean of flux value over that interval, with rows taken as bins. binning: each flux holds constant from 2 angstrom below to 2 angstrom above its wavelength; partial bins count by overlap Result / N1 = 14.5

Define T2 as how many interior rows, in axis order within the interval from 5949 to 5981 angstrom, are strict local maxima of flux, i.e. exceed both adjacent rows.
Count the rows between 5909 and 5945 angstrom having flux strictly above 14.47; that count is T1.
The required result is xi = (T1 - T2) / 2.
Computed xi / 2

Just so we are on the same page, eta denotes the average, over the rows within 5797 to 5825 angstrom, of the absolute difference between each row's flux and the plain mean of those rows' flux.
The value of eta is 0.40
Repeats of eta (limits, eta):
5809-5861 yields 0.42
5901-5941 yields 0.28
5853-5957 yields 0.68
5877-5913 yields 0.94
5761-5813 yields 0.38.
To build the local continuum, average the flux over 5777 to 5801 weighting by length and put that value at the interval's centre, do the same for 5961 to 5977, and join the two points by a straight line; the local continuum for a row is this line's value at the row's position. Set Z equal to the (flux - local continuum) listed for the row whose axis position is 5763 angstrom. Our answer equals 0.01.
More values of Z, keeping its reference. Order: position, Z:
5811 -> -0.10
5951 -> 0.76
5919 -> 0.44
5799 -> 0.65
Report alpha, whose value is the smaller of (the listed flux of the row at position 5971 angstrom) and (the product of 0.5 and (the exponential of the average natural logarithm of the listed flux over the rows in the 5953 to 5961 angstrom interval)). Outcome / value 7.40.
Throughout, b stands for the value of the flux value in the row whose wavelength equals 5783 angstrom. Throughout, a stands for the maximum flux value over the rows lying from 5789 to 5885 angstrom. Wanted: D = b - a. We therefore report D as -2.09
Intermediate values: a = 15.78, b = 13.69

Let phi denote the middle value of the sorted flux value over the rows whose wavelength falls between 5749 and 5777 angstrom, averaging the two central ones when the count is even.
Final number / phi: 14.9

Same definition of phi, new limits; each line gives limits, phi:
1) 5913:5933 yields 14.7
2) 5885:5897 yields 11.9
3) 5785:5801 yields 15.1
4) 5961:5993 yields 14.3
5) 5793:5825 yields 15.2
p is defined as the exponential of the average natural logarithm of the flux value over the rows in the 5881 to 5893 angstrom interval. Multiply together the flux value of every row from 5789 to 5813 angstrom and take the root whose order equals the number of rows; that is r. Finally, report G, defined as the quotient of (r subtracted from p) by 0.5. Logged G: -4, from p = 13.2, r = 14.95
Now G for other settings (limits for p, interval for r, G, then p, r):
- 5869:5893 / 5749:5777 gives -1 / 14.2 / 14.84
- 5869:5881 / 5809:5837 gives 0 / 15.2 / 15.12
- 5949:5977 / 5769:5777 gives -1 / 14.6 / 14.83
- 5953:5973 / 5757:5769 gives 0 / 14.5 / 14.71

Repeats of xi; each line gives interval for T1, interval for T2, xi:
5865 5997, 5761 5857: 6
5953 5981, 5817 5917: 0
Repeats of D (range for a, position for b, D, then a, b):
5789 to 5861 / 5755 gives -0.56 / 15.78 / 15.22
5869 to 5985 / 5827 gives -0.04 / 15.58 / 15.54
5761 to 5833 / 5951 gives -0.67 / 15.78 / 15.11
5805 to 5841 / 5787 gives -1.70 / 15.78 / 14.08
